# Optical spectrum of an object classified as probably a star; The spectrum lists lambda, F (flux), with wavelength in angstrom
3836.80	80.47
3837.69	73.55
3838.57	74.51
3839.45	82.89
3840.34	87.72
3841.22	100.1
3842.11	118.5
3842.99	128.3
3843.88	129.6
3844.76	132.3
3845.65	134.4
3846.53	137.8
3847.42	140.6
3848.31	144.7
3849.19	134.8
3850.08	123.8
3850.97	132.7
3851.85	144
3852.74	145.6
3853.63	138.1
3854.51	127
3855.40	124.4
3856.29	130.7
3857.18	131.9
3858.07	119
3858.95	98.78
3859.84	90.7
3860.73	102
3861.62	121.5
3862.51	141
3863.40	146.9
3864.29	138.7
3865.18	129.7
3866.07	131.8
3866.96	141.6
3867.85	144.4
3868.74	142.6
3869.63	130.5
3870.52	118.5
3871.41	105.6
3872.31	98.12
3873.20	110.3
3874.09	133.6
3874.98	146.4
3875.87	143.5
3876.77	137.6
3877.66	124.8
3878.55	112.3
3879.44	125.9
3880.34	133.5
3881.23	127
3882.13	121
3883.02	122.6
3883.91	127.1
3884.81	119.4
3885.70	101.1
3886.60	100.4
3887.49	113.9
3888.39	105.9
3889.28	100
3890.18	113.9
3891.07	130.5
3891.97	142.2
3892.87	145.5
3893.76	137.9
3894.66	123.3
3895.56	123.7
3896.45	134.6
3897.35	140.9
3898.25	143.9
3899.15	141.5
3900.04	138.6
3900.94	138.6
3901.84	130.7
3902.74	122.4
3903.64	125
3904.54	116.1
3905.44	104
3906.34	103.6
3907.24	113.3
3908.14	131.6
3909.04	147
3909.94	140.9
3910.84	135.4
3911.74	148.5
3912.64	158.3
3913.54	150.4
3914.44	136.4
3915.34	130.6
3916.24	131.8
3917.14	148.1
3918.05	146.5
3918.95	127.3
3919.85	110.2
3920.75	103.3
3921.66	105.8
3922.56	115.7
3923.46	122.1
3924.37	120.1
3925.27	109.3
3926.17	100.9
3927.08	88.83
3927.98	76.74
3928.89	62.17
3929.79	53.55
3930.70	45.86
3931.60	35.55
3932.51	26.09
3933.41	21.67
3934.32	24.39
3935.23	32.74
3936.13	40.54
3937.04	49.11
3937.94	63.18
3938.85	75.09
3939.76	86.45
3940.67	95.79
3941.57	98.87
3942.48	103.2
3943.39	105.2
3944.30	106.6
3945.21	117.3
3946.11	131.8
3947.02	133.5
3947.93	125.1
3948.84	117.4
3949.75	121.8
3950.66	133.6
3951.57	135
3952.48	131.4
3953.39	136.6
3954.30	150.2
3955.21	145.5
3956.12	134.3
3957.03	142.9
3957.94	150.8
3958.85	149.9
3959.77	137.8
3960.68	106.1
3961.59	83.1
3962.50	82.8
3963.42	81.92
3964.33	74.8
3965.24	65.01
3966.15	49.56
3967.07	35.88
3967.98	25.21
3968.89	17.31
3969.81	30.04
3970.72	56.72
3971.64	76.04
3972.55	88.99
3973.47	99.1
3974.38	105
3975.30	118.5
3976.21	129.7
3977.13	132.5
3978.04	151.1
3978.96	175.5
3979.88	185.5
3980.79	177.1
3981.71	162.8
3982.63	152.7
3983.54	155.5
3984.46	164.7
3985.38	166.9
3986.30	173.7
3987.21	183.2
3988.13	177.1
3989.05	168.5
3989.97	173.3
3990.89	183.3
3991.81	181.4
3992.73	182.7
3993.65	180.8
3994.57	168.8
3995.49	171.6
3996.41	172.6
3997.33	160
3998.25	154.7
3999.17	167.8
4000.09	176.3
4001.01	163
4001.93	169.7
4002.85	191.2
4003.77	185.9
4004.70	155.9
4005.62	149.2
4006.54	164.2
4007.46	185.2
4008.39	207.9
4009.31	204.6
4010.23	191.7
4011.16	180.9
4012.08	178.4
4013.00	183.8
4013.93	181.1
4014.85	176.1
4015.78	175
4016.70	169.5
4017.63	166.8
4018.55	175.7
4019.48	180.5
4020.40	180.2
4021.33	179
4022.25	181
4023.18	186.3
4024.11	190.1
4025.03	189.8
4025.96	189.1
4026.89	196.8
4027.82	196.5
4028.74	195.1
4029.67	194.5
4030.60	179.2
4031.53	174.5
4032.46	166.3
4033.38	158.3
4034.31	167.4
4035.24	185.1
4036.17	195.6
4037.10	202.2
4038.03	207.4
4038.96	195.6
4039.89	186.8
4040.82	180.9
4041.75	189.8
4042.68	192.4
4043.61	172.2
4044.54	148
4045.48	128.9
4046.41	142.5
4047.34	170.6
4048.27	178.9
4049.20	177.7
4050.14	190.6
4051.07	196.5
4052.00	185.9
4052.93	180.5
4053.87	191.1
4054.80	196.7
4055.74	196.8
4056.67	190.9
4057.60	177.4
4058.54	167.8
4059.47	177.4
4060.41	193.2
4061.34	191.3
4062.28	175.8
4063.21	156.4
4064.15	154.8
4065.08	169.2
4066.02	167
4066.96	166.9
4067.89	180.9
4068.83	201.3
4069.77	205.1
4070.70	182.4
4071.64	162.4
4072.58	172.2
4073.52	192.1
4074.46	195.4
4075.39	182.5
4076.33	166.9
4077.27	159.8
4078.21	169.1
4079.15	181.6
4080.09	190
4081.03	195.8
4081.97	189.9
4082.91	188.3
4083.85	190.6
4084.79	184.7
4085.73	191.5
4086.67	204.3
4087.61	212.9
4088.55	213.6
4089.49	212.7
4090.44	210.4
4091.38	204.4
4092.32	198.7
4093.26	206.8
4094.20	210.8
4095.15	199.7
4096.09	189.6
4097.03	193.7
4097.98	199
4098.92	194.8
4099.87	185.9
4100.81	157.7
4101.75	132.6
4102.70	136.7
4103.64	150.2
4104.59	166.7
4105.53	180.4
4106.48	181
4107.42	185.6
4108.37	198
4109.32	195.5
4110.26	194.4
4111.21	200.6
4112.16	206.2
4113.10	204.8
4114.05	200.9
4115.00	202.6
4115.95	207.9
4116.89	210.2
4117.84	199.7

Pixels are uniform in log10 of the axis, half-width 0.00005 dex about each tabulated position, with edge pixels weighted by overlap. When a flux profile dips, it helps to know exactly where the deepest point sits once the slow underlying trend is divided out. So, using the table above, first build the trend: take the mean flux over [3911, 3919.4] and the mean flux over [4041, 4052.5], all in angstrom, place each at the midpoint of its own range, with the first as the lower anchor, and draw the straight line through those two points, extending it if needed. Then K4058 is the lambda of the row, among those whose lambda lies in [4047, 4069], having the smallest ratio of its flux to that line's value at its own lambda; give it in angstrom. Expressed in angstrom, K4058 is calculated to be 4064.15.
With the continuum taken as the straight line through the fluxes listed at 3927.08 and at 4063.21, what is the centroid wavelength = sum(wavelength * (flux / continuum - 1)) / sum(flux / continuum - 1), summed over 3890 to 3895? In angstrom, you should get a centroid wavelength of 3892.5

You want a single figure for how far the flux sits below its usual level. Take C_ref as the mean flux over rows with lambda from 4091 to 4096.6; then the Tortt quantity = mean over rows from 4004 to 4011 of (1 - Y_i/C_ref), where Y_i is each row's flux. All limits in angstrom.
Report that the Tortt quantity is 0.11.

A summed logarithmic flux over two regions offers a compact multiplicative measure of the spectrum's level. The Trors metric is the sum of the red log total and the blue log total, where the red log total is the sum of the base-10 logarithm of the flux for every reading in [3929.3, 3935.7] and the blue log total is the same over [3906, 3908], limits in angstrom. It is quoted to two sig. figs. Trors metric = 15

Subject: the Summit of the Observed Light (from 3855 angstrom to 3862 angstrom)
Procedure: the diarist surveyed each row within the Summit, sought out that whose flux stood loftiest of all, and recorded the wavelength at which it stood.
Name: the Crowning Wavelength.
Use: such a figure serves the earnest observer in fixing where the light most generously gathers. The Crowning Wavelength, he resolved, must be 3857.18 angstrom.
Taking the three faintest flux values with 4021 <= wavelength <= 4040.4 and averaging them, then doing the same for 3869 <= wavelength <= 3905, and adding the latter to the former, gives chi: 264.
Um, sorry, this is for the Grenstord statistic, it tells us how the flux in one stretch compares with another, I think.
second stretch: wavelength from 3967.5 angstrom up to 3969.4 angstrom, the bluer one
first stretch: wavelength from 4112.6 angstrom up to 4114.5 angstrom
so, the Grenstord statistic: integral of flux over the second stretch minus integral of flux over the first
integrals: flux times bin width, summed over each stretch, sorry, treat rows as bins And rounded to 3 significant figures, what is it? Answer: -345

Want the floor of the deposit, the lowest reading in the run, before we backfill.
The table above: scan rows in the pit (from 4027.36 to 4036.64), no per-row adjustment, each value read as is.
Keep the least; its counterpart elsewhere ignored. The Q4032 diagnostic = 158.3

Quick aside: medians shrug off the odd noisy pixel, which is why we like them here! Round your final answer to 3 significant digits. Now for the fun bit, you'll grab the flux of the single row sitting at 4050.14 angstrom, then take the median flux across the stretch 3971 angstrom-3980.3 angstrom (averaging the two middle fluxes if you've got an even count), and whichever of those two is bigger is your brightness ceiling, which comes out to 191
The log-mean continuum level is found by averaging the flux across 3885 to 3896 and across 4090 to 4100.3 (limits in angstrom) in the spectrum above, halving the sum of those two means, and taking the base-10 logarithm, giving 2.20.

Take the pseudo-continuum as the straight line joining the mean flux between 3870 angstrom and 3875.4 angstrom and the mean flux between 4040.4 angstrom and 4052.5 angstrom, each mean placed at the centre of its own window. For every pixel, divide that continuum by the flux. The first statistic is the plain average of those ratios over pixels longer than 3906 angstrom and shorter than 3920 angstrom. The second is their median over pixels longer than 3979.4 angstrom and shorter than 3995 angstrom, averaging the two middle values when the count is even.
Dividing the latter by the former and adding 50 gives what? 50.9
